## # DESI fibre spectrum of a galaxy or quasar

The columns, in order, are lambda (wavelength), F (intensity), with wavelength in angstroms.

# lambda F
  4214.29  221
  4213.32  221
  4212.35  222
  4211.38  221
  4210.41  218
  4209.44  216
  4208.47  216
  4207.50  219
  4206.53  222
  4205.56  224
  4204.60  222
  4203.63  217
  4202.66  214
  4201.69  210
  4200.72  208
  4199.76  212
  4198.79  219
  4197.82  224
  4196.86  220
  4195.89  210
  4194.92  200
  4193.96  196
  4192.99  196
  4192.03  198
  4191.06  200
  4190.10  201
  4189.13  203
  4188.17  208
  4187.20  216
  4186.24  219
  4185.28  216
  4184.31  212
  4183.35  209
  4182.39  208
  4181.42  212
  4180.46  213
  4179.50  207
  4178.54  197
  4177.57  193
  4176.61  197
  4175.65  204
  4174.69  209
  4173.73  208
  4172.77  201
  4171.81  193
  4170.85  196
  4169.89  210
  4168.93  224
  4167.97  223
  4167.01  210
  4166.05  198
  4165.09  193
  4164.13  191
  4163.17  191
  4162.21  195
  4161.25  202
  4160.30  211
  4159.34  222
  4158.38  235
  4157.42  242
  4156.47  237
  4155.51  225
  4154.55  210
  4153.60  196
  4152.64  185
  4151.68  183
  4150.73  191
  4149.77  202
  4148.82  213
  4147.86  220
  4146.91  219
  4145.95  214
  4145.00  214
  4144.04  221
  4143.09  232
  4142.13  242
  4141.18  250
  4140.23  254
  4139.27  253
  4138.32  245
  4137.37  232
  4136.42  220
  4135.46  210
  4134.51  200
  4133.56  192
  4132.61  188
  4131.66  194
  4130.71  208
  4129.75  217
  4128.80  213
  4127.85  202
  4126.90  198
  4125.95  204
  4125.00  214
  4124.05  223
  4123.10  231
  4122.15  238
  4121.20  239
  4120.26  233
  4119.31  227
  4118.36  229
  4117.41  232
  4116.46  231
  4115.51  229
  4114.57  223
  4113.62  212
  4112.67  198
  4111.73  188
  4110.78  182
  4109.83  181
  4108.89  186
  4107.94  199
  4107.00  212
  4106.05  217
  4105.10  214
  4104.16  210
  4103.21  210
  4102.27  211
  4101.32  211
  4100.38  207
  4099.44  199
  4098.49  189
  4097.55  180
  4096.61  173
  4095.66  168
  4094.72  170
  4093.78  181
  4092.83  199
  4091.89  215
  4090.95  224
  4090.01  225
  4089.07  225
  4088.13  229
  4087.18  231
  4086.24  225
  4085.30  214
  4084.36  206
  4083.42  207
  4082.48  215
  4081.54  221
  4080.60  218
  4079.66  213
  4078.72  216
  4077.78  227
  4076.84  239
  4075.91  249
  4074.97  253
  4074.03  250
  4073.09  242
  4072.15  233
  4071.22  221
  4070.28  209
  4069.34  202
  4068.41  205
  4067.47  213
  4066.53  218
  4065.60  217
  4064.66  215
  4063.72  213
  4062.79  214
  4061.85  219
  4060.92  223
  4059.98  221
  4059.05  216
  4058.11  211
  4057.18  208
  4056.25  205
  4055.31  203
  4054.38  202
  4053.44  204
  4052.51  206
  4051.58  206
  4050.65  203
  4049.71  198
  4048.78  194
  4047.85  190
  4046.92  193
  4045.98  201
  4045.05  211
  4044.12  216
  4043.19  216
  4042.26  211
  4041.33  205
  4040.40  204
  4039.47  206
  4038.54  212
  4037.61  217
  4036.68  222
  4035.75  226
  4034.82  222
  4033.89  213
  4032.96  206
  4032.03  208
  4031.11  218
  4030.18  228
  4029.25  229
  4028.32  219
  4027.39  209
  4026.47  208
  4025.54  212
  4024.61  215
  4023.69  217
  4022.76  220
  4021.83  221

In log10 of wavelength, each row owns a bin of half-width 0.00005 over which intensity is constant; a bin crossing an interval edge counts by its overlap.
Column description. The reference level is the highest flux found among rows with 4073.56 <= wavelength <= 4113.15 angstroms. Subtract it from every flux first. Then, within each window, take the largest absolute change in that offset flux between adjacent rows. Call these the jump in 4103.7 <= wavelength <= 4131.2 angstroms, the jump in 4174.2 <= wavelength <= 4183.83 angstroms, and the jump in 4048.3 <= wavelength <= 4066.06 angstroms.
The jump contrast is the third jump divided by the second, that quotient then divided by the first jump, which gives 0.04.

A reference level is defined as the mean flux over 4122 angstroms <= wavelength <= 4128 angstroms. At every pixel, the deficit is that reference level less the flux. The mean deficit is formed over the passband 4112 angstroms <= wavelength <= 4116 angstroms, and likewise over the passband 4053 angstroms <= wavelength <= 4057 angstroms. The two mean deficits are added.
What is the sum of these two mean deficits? 12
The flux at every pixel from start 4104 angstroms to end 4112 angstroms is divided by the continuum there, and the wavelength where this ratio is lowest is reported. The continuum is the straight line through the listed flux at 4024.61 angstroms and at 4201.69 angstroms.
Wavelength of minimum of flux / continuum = 4109.83 angstroms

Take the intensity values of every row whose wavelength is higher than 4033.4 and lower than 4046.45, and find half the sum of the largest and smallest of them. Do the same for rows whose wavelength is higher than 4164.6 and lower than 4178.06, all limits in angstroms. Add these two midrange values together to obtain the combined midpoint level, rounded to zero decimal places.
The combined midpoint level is 422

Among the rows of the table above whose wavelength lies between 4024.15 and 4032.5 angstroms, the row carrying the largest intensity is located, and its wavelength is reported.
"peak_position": 4029.25 angstroms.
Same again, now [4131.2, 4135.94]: 4135.46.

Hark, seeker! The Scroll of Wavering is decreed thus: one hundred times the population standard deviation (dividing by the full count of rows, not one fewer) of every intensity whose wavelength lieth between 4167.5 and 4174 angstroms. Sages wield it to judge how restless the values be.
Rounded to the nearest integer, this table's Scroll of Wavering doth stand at 1136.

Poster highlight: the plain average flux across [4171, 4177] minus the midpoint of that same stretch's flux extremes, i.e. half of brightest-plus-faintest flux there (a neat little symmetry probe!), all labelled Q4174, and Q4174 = 1.0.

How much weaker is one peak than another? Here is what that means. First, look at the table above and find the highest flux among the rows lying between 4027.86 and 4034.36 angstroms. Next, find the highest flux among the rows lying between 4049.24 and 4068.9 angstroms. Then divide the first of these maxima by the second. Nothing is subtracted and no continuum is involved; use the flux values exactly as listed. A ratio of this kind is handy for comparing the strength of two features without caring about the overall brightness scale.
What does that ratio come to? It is 1.03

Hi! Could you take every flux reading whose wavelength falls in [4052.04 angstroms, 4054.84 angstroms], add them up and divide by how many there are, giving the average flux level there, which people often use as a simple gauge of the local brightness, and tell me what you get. 204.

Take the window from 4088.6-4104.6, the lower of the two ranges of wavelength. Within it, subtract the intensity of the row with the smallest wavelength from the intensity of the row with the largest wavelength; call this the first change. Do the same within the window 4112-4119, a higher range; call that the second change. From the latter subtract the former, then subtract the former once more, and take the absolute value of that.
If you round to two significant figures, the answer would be 61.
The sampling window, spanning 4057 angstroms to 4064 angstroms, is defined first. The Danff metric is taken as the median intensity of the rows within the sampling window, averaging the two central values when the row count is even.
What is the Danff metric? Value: 215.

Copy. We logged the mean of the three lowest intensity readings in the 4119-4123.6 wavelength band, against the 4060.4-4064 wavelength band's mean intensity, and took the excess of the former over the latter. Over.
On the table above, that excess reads 13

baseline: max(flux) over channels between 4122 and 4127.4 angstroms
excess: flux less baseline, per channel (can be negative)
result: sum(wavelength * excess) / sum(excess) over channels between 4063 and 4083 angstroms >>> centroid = 4071.5 angstroms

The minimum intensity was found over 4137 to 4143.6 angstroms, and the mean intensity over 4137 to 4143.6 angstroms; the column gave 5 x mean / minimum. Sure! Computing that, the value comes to 5.26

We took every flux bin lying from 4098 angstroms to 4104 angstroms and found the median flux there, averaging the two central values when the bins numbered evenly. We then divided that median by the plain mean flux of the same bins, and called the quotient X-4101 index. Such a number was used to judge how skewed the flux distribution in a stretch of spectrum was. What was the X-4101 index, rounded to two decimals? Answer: 1.02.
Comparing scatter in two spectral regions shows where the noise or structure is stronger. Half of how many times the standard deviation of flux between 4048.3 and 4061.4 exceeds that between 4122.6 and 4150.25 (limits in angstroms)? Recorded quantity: 0.22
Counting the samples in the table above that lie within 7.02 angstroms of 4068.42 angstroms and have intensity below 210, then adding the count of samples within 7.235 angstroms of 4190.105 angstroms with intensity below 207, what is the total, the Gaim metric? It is 10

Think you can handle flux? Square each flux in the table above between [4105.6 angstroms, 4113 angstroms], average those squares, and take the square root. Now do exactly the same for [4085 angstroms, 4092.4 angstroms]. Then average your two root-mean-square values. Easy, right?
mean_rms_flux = 210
